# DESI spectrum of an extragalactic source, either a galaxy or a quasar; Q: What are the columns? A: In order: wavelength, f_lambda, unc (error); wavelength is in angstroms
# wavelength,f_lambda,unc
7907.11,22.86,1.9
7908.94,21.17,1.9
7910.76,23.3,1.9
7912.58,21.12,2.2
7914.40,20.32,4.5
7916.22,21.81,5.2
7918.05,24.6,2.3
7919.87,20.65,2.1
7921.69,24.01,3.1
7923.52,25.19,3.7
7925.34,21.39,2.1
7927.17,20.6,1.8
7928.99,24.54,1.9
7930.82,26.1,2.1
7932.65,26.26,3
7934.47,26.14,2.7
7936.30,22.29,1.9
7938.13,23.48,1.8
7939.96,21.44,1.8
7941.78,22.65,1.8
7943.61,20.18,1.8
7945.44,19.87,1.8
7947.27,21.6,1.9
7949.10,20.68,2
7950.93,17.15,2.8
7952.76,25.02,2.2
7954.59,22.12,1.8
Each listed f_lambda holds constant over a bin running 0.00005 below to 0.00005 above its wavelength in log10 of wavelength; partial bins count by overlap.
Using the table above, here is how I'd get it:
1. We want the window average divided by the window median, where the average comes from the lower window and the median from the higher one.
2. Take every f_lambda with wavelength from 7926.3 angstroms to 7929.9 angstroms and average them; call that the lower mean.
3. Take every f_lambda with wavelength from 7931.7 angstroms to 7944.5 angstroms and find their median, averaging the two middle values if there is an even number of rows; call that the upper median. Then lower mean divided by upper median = 1.00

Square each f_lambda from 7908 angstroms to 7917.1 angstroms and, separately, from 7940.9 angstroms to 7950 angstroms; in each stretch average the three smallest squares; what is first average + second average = 846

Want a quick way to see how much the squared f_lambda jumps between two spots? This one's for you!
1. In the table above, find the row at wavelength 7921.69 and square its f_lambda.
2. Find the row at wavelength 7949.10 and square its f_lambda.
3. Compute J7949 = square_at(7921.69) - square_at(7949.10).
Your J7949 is 149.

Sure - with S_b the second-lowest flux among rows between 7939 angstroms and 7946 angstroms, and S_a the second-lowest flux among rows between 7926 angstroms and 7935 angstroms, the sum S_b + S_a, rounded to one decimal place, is 44.7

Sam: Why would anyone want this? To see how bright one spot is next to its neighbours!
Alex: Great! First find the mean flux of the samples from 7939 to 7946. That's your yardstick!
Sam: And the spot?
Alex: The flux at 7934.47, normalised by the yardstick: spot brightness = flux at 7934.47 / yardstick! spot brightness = 1.24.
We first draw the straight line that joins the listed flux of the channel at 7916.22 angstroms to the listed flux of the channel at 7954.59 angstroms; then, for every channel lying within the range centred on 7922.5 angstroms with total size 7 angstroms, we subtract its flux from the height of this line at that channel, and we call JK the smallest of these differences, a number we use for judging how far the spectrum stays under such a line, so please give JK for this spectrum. -3.3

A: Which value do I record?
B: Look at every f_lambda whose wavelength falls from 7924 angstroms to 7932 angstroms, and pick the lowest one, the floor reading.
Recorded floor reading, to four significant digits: 20.60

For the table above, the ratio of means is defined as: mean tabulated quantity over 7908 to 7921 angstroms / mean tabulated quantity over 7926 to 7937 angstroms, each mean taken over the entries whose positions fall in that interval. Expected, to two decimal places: 0.90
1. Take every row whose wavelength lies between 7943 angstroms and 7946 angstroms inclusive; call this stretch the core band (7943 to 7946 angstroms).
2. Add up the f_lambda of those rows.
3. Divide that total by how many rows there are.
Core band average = 20.0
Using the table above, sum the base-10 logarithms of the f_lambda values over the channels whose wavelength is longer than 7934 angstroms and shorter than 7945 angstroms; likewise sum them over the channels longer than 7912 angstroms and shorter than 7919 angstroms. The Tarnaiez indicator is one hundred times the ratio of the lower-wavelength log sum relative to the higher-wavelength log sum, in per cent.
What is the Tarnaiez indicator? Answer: 66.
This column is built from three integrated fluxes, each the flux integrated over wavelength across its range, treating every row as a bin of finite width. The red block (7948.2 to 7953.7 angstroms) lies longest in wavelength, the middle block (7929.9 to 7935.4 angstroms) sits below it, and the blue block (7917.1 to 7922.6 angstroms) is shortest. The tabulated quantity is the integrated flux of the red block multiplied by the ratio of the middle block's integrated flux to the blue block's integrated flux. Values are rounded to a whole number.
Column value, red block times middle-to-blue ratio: 131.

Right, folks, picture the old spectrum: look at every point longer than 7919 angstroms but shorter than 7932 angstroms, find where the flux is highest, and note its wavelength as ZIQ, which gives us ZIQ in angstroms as 7930.82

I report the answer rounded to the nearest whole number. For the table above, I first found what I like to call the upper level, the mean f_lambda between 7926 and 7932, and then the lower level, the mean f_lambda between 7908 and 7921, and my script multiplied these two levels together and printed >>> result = 519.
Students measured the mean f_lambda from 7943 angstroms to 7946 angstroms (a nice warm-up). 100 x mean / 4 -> 501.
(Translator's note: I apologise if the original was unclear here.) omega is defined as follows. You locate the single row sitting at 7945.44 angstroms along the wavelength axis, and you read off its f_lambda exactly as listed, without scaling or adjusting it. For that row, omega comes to 19.87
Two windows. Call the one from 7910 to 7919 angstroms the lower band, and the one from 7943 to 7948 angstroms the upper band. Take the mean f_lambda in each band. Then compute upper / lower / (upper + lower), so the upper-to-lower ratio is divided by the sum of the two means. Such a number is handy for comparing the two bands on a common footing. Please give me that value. 0.0216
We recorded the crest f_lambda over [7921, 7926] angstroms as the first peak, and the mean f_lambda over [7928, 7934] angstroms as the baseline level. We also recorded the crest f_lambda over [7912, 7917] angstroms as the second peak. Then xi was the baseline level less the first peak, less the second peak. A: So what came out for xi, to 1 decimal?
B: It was -21.4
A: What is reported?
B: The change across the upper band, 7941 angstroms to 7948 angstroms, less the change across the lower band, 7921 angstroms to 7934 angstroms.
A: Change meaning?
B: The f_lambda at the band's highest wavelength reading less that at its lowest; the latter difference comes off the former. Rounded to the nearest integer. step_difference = -3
